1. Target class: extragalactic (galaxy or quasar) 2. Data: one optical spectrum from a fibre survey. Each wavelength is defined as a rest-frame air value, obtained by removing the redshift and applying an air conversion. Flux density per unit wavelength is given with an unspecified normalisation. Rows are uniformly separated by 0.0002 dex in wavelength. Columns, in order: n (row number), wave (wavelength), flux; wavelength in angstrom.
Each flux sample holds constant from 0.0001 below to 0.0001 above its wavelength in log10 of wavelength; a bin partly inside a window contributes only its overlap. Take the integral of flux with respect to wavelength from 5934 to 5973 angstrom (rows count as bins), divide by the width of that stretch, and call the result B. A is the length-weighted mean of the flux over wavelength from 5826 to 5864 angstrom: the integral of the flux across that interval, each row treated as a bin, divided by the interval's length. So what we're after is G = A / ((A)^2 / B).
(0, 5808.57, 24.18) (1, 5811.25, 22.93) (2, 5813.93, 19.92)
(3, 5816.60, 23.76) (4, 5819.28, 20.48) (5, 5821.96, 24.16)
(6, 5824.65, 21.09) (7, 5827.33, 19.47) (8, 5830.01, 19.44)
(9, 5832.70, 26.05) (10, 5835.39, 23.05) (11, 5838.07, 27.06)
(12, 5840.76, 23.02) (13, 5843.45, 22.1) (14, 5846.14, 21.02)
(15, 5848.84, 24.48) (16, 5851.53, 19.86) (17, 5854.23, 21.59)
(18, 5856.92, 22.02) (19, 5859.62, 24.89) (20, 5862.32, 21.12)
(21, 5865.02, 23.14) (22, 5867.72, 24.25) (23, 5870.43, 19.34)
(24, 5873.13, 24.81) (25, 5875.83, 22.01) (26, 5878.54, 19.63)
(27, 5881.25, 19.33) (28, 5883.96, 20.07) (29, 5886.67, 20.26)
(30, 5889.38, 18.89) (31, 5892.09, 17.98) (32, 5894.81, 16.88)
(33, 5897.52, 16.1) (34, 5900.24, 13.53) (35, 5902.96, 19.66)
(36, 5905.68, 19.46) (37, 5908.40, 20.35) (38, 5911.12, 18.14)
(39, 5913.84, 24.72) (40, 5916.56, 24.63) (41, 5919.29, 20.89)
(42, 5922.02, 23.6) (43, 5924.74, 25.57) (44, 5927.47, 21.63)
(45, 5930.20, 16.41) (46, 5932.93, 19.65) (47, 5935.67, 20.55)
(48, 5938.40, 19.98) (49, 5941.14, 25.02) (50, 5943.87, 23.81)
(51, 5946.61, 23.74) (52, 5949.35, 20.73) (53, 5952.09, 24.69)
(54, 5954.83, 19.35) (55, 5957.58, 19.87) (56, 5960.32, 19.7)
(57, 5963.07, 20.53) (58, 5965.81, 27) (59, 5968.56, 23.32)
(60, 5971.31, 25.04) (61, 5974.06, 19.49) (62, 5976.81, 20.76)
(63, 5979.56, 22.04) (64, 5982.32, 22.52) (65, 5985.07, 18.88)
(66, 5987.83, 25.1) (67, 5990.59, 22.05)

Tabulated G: 0.99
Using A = 22.52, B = 22.3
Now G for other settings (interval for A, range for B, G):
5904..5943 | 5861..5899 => 0.94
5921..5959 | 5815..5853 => 1.03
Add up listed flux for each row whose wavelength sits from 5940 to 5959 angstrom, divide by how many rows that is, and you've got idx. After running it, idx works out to 22.5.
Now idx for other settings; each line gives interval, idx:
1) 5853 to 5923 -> 20.7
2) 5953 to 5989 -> 21.8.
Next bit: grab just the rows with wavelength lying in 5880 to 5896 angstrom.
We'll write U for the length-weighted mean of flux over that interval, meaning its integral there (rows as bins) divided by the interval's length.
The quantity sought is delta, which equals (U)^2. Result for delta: 358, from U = 18.9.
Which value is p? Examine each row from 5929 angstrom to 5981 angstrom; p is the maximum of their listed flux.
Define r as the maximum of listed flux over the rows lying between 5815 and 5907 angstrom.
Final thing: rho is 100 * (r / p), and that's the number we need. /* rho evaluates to 100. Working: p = 27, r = 27.06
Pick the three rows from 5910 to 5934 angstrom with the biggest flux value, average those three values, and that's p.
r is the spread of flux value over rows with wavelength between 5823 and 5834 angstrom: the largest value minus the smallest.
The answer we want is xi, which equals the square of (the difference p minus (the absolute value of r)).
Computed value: 337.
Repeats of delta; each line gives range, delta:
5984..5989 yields 486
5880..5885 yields 387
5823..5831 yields 407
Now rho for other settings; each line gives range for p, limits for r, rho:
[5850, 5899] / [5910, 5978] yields 108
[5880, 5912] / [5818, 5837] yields 128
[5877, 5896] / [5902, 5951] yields 126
